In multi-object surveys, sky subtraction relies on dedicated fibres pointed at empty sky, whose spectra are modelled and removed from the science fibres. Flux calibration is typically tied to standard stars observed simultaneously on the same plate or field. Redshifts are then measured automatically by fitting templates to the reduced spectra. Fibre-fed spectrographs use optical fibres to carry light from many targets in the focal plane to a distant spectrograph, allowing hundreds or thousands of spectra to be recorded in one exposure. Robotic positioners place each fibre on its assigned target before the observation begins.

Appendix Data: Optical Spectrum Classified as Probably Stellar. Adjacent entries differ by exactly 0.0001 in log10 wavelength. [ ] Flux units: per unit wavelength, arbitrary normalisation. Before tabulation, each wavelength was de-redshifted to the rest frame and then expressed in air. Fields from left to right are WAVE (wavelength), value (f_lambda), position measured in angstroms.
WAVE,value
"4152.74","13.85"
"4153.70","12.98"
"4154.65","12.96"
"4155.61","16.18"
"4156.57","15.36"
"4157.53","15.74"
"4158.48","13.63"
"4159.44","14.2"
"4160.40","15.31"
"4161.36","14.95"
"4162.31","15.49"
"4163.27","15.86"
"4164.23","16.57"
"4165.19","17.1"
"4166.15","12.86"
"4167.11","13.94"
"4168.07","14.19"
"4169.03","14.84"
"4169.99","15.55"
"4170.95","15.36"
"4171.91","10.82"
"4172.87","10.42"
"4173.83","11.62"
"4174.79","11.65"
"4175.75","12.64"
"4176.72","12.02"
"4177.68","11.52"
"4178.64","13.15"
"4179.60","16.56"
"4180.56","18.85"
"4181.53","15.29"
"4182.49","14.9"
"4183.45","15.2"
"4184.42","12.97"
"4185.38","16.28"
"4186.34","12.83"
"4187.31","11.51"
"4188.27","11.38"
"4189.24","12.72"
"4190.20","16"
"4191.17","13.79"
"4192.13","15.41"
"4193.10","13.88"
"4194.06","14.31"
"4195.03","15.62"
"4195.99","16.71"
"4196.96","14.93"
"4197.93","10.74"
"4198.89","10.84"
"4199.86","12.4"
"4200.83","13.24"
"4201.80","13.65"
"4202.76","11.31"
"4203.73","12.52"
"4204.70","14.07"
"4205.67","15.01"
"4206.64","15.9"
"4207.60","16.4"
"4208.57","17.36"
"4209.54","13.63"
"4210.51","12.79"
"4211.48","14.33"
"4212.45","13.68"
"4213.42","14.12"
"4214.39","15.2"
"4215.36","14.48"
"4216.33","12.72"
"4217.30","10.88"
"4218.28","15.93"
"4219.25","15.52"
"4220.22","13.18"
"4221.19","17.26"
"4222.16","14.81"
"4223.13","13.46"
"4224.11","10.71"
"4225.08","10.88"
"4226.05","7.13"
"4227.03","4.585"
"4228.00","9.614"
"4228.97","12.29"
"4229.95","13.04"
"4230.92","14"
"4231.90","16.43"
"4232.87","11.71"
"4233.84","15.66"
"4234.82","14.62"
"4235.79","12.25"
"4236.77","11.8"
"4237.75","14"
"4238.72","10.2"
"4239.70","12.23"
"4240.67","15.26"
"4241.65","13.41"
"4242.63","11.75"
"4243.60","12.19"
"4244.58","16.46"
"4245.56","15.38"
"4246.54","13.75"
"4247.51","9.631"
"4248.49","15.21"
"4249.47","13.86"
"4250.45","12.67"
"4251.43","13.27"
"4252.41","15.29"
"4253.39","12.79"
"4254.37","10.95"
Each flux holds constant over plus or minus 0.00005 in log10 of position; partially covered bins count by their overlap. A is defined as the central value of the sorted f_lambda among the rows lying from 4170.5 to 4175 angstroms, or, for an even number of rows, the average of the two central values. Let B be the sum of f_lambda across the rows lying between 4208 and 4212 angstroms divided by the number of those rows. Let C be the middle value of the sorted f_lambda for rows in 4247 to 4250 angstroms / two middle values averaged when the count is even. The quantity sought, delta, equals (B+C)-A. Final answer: 16.8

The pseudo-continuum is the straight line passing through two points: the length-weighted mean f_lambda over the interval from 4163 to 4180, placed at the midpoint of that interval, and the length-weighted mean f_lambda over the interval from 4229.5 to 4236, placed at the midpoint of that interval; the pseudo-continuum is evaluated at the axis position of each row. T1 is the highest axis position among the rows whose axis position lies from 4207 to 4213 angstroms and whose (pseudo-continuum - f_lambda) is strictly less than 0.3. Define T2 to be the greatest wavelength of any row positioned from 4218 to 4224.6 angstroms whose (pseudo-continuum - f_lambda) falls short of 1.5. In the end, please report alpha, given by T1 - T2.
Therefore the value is -10.7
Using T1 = 4212.45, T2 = 4223.13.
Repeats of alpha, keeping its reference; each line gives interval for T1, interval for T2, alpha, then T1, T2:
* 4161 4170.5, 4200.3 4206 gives -35.7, 4169.99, 4205.67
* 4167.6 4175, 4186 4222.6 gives -51.2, 4170.95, 4222.16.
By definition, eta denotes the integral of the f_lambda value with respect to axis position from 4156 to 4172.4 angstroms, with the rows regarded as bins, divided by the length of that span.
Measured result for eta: 14.8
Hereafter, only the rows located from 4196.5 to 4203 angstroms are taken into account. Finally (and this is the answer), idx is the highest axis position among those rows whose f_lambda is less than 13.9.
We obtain 4202.76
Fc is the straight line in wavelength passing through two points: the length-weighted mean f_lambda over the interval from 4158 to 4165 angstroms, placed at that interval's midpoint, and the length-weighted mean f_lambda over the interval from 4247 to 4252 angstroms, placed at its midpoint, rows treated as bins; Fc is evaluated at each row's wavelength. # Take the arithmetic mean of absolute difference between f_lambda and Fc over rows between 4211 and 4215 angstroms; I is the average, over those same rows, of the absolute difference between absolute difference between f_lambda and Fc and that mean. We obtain 0.4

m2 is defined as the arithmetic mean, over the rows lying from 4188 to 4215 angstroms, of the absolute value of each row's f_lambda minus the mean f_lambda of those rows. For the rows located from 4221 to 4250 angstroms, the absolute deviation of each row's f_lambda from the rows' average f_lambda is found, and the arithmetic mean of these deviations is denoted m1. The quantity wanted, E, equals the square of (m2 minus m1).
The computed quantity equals 0.6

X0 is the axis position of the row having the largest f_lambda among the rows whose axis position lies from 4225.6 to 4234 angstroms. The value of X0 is 4231.90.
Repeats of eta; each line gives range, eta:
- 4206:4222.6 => 14.6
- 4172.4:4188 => 13.6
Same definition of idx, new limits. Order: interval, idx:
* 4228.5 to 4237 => 4236.77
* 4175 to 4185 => 4184.42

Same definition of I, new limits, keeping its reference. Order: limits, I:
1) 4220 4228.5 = 2.1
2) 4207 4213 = 1.0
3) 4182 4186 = 0.7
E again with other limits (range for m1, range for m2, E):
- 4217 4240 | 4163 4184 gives 0.1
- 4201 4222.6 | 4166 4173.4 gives 0.1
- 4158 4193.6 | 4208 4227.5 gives 0.3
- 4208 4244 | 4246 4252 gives 0.4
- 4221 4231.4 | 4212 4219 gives 2.3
